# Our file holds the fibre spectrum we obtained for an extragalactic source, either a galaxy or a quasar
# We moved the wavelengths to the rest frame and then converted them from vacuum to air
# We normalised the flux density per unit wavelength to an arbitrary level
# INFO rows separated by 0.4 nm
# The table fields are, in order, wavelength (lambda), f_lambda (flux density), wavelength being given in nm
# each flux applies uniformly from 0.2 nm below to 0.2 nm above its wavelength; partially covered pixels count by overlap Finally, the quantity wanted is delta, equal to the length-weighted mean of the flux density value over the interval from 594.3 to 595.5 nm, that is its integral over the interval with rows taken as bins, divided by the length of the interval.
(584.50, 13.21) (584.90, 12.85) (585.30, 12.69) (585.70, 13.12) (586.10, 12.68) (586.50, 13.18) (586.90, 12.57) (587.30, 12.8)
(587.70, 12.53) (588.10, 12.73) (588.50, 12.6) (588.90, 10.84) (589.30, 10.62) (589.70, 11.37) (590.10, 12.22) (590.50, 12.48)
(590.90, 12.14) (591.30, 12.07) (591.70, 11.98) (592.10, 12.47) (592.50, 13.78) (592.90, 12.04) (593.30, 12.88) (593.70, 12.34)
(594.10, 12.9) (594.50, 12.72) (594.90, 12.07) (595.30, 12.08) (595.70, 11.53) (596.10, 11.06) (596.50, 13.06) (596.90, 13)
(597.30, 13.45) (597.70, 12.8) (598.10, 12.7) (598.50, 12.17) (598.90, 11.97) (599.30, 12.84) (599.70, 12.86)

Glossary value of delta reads 12.3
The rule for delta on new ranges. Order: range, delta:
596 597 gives 12.4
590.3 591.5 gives 12.2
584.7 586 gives 12.9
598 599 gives 12.3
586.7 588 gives 12.6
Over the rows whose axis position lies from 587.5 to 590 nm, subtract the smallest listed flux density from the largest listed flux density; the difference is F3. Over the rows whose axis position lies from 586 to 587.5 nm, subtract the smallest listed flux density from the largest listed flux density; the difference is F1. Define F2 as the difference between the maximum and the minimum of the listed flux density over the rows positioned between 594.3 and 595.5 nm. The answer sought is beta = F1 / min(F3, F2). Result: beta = 0.9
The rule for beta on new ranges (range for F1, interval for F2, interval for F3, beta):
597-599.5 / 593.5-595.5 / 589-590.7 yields 1.8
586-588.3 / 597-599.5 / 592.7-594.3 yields 0.8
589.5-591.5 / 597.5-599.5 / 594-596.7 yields 1.3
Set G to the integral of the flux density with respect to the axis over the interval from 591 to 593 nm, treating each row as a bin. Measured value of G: 24.9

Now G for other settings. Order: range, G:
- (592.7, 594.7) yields 25.2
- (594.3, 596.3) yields 23.8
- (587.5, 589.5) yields 23.7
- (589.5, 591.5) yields 24.1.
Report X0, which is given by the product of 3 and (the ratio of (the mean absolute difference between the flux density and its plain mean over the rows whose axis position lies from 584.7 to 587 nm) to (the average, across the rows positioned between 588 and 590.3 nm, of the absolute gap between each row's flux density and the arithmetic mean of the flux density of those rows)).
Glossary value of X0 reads 0.8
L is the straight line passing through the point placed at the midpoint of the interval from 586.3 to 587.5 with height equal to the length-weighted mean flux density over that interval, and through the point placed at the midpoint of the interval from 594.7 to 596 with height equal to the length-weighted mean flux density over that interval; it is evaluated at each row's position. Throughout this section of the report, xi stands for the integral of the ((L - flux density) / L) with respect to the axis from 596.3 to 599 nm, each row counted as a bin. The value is -0.28 nm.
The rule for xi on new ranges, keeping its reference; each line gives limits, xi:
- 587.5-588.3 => 0.01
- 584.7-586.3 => 0.02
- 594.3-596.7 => -0.06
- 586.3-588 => 0.01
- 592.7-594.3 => -0.06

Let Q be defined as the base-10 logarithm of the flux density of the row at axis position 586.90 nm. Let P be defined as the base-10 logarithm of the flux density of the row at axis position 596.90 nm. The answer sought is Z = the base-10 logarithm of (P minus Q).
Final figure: -1.8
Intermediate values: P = 1.11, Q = 1.10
